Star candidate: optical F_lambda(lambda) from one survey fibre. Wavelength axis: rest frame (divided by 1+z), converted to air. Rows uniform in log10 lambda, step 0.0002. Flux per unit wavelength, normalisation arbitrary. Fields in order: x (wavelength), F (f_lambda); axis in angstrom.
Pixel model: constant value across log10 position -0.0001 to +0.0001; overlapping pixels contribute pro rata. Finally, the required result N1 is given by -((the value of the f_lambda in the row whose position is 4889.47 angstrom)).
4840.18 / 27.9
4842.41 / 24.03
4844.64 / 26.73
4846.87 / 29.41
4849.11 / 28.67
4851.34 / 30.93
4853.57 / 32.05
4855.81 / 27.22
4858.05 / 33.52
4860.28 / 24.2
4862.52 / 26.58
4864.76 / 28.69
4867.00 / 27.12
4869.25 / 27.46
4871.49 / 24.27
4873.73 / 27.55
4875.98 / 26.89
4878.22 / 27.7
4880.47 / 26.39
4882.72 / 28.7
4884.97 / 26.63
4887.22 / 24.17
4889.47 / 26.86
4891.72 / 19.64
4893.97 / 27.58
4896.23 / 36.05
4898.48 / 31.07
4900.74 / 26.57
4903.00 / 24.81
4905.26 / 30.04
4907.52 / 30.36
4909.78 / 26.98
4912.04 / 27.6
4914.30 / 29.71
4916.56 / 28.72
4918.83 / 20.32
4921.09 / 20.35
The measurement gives -26.9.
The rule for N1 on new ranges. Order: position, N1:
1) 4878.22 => -27.7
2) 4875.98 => -26.9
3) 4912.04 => -27.6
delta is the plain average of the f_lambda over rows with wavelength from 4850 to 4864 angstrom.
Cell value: 29.1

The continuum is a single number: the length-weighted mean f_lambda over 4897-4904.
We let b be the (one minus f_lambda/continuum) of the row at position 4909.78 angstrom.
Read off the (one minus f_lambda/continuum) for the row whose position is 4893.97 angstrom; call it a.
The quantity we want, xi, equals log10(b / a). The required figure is 0.41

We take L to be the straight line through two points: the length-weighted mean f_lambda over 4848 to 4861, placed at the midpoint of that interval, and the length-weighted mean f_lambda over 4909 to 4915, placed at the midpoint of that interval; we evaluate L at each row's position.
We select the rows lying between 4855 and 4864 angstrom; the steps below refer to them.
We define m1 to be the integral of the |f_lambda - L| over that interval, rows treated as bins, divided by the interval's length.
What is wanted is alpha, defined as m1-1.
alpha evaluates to 2.5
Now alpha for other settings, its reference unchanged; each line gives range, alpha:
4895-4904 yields 2.8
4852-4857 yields 1.3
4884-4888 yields 2.3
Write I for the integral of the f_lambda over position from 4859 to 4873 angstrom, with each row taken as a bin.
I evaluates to 371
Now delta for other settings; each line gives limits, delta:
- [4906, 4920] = 27.3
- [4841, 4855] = 28.6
